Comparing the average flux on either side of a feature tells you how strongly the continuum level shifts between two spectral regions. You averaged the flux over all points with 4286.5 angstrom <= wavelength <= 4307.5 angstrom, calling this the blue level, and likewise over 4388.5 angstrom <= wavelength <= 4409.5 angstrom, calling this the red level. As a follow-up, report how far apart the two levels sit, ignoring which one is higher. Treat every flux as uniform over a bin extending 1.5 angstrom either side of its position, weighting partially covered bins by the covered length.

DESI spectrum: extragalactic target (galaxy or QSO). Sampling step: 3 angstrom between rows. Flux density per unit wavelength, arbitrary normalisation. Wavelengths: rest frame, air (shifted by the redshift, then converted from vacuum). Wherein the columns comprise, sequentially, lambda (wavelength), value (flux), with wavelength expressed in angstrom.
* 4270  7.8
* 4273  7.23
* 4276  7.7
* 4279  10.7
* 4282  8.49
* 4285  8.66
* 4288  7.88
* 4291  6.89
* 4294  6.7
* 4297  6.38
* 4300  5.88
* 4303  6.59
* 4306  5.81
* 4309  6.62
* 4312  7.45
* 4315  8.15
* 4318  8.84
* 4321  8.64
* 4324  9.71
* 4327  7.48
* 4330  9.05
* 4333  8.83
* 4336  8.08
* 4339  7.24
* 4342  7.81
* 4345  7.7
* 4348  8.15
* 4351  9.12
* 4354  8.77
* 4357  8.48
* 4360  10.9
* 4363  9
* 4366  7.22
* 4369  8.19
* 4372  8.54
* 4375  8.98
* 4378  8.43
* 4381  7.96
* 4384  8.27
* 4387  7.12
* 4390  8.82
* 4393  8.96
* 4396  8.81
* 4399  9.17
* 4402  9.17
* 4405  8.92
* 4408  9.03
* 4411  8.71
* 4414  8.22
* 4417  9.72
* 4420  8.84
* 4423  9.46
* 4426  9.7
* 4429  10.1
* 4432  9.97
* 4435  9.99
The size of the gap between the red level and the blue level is 2.4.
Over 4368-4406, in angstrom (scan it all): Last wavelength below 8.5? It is 4387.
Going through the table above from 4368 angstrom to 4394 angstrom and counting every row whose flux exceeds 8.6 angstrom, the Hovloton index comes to 3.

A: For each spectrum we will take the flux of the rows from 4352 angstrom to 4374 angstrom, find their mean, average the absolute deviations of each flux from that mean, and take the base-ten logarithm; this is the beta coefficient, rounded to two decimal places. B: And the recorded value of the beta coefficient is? -0.15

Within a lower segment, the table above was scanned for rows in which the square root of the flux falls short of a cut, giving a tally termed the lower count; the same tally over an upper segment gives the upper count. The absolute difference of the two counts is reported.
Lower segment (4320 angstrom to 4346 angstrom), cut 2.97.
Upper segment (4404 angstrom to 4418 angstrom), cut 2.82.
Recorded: 6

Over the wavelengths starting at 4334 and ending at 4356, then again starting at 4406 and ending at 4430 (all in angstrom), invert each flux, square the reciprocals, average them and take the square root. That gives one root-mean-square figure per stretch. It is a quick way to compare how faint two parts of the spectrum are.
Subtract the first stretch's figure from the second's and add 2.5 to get 2.49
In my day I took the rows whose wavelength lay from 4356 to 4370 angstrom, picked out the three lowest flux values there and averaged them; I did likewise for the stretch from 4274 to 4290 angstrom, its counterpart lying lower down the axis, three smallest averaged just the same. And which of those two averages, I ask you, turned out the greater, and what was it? 8.0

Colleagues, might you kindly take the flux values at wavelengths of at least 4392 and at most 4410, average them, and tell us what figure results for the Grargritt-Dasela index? 9.0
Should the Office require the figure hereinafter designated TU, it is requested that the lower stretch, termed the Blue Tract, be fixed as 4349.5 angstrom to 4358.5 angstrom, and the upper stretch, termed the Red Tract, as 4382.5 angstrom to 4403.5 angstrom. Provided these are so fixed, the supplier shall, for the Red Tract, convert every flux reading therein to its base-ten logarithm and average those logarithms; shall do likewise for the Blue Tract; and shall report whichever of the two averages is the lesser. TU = 0.934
